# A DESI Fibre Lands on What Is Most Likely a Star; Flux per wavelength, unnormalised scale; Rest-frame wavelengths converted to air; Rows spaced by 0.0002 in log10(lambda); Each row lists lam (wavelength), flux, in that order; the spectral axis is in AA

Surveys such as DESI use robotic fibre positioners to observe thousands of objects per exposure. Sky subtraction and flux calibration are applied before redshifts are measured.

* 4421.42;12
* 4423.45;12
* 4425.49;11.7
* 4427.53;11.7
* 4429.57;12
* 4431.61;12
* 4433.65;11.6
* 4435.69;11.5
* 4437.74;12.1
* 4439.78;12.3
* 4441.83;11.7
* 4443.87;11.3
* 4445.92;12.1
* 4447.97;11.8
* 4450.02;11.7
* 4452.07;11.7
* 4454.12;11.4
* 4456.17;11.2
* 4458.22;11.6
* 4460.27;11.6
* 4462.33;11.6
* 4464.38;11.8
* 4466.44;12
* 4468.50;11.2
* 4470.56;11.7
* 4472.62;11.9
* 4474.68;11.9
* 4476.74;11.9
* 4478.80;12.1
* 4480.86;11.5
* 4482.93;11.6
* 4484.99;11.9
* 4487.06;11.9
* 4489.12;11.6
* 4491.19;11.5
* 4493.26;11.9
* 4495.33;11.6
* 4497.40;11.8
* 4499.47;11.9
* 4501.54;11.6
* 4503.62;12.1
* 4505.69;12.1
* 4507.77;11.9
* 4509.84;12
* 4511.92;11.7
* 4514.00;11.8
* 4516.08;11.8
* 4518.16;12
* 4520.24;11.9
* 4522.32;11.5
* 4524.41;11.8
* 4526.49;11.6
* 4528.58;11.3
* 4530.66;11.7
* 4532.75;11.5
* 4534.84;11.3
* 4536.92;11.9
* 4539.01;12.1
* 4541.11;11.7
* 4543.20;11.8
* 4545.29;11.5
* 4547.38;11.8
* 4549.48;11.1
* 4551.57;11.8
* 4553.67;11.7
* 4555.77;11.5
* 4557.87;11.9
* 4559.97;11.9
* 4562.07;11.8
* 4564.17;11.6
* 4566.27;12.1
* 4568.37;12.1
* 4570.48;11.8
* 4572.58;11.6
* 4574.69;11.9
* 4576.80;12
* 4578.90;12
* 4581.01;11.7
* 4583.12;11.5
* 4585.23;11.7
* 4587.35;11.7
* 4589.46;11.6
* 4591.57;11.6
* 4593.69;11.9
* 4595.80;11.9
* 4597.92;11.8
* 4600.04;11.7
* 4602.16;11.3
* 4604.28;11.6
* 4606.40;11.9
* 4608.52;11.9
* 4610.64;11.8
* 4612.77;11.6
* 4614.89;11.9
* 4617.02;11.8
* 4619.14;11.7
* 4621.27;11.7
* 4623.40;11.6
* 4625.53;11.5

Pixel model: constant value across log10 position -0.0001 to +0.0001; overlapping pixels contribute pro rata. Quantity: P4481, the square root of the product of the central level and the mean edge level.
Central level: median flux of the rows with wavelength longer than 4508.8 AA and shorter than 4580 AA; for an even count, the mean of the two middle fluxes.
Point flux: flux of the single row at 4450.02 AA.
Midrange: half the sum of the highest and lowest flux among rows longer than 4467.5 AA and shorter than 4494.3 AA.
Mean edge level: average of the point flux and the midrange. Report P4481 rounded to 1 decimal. 11.7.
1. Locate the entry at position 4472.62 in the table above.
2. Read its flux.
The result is 11.9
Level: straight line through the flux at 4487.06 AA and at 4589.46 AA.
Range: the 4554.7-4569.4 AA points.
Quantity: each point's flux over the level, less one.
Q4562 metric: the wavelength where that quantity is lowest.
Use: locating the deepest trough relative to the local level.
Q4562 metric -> 4555.77 AA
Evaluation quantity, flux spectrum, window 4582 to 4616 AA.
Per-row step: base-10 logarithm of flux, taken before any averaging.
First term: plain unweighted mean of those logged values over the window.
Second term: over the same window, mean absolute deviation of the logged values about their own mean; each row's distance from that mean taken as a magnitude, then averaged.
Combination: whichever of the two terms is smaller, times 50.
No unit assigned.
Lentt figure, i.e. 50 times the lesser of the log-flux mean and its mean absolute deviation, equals 0.26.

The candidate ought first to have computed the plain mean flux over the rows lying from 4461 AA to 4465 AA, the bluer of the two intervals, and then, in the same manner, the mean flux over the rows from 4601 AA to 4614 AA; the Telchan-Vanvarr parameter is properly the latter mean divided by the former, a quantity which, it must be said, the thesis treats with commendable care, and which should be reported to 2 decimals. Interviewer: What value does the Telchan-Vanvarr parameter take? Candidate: 1.00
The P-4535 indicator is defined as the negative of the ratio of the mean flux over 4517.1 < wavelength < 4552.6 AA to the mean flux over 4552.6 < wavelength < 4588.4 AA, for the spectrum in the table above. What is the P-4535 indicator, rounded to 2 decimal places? -0.99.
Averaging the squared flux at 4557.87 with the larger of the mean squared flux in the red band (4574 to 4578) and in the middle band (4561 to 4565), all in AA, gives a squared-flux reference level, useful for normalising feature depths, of 142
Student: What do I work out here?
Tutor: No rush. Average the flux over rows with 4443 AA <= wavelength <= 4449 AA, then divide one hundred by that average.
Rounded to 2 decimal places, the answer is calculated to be 8.52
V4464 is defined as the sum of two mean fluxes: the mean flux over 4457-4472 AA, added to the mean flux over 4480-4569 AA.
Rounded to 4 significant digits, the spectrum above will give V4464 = 23.39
